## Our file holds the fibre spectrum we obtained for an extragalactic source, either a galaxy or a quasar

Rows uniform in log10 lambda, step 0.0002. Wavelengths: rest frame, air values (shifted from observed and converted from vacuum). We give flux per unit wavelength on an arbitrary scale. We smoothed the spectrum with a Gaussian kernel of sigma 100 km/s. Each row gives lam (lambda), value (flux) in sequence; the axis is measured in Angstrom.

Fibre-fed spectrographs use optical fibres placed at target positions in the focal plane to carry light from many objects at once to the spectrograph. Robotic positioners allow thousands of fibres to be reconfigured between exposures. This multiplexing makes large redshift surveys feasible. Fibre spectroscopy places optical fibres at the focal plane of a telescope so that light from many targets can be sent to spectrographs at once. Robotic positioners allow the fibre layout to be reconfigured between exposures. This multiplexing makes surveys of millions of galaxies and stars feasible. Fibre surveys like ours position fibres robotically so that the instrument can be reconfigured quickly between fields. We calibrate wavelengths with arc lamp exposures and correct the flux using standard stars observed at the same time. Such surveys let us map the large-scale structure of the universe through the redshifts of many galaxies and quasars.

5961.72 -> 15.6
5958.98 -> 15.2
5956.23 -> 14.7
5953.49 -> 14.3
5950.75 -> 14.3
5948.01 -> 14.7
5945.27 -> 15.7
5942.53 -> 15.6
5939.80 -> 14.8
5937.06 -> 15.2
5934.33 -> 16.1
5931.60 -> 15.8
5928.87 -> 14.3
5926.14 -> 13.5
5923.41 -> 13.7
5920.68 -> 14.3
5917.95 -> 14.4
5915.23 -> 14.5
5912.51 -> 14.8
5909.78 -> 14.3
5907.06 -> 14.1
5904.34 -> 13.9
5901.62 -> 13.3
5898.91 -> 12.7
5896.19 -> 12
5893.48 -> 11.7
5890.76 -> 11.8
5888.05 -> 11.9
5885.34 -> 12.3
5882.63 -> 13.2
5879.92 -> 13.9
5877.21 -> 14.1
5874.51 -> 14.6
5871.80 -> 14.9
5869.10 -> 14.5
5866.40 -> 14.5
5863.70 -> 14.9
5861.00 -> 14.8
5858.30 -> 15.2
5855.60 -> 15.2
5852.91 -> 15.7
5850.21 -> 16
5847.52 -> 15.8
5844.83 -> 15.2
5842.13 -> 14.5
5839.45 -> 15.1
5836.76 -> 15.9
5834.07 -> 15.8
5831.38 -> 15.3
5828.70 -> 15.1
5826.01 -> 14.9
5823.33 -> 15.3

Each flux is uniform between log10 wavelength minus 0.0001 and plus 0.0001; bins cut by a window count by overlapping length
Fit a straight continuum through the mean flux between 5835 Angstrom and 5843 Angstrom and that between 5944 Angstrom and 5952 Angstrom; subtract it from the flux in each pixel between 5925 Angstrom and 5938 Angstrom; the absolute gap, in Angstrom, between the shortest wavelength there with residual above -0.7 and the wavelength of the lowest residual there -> 2.7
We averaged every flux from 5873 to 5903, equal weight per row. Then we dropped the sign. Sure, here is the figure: 12.9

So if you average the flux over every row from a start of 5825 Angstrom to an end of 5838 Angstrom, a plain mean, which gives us 15.4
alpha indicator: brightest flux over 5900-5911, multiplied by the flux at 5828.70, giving 216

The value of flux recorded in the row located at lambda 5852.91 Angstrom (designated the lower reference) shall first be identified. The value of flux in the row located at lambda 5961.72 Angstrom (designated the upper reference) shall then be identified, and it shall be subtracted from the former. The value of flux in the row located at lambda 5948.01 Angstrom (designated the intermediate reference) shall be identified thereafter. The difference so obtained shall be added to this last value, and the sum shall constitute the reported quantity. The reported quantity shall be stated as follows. 14.8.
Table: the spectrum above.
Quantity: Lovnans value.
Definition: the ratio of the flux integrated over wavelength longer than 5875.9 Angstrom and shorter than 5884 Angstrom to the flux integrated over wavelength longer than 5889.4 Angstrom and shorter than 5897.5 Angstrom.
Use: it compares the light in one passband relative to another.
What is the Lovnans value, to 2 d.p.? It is 1.16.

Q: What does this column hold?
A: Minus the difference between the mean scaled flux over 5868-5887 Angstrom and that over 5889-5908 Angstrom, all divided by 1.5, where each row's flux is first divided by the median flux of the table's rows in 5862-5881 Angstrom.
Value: -0.053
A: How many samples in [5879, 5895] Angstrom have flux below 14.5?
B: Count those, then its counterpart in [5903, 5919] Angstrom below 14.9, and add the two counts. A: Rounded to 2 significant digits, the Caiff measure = 12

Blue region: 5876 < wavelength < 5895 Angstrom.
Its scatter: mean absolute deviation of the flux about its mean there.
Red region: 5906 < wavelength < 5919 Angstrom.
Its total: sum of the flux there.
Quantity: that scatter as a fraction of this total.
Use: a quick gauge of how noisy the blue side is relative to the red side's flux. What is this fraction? 0.0123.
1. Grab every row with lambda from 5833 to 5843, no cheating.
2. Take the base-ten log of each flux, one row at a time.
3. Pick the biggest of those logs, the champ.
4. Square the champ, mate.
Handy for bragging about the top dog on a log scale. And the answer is 1.44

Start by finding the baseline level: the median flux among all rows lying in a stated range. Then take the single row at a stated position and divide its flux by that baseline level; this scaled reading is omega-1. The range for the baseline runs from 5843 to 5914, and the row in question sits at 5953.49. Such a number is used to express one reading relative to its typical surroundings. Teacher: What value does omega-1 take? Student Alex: 0.99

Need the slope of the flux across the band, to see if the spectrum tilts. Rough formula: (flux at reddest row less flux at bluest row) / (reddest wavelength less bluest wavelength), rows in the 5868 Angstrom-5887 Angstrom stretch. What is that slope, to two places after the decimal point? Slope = -0.14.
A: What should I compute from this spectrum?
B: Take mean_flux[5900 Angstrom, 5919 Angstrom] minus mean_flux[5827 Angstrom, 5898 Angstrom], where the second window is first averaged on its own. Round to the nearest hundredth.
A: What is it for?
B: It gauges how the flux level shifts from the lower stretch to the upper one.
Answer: -0.20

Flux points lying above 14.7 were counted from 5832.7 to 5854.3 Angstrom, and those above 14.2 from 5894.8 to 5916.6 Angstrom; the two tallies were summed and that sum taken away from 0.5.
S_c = -9.5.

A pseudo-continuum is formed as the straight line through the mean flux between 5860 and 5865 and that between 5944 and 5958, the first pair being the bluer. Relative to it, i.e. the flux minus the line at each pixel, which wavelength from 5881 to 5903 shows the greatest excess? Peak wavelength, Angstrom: 5901.62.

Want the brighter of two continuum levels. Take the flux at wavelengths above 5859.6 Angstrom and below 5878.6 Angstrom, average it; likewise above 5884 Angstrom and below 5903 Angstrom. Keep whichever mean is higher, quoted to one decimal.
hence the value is 14.6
